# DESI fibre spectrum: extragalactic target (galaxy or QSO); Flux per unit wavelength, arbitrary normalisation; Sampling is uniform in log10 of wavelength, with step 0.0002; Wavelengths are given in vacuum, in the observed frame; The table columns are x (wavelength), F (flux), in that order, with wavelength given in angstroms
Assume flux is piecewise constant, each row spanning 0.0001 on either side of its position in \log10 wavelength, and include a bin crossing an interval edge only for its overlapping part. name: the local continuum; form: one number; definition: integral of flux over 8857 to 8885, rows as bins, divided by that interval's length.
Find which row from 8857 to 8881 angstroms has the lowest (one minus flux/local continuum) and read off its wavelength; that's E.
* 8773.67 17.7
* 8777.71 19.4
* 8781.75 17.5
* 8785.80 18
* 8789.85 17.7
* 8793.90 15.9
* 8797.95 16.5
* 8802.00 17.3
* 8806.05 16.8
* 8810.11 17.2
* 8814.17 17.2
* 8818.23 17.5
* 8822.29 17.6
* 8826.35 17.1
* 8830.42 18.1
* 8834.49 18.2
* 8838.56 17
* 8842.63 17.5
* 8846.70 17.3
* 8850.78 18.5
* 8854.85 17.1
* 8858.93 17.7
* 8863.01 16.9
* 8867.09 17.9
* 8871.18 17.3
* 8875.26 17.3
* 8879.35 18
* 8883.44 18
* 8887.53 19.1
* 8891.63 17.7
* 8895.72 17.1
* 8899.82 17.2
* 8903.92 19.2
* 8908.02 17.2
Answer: 8879.35 angstroms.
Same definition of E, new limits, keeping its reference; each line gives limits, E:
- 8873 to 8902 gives 8887.53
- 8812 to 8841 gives 8834.49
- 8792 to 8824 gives 8822.29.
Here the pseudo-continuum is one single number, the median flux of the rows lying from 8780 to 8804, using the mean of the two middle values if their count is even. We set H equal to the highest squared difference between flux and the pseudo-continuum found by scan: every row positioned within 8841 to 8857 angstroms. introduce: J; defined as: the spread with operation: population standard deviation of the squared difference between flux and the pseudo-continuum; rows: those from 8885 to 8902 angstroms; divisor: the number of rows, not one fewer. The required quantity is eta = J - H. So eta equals 0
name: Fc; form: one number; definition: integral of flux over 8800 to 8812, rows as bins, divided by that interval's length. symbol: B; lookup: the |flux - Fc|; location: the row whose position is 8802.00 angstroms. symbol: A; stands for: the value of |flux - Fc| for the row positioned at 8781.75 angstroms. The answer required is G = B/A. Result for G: 0.50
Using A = 0.40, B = 0.20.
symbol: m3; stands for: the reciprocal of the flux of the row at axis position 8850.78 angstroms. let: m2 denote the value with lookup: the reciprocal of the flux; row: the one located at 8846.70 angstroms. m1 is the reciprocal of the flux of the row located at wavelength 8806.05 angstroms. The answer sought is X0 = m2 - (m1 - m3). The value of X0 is 0.052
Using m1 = 0.060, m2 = 0.0578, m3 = 0.0541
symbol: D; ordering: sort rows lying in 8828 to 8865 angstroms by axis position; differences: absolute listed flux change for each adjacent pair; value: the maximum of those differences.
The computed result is 1.40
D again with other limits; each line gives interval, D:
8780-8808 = 1.80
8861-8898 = 1.40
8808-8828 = 0.50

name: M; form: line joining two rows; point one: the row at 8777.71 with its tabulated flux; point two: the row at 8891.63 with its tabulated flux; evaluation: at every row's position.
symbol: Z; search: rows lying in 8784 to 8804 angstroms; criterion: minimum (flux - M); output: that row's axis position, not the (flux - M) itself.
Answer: 8793.90 angstroms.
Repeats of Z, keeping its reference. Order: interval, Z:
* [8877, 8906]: 8895.72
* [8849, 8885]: 8863.01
